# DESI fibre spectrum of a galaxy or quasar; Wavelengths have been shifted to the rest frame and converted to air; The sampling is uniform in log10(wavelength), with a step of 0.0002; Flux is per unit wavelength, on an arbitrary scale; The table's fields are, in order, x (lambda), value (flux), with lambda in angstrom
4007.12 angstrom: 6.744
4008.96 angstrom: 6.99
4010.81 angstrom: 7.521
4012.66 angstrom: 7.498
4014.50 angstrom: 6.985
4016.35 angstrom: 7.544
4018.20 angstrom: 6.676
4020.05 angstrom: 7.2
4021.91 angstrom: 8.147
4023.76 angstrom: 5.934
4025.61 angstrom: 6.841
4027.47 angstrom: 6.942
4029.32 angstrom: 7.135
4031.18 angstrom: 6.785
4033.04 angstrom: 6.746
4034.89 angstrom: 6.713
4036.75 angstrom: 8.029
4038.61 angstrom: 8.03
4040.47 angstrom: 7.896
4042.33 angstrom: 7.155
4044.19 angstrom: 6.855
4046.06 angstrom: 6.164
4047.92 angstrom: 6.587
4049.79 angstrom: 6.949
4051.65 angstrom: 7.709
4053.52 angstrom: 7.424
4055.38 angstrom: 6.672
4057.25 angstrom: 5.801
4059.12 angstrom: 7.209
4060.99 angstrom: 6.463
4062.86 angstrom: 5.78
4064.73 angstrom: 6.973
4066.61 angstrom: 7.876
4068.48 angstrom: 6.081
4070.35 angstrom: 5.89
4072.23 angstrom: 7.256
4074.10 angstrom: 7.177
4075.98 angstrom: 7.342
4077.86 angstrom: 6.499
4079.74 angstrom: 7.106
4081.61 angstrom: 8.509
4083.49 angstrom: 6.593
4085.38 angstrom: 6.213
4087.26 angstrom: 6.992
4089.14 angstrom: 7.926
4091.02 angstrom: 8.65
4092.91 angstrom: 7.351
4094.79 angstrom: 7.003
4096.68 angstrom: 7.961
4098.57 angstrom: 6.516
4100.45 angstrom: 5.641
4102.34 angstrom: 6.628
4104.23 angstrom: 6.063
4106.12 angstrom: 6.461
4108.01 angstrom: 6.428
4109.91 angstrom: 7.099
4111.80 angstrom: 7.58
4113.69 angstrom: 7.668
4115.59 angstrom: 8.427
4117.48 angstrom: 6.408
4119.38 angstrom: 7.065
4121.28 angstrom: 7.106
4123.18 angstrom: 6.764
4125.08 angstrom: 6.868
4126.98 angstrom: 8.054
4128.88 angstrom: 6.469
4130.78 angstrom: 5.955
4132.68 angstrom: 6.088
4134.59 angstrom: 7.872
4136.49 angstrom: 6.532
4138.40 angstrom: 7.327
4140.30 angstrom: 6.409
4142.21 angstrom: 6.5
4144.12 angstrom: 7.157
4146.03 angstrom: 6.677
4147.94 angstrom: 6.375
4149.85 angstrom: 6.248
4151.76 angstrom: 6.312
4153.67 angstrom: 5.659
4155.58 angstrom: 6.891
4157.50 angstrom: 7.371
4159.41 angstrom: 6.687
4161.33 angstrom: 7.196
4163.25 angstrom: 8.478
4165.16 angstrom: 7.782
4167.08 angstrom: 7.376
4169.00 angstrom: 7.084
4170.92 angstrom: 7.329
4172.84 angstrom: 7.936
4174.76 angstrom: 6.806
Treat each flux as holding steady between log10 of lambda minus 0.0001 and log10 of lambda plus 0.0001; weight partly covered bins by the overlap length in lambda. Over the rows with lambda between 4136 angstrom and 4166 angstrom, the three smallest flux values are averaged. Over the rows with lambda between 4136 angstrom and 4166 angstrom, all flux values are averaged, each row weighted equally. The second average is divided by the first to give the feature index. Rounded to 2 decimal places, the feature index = 1.13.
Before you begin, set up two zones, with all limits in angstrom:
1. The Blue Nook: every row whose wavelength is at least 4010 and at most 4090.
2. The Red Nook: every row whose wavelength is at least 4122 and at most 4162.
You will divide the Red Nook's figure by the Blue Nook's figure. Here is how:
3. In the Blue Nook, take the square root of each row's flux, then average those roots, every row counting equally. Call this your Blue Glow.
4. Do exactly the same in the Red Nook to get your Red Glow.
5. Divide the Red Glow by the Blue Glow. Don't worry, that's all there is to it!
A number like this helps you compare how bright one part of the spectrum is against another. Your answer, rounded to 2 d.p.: 0.98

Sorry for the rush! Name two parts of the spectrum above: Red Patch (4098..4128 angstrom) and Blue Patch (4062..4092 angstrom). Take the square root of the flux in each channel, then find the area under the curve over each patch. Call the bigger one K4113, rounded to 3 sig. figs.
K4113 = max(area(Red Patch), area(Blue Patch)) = 79.6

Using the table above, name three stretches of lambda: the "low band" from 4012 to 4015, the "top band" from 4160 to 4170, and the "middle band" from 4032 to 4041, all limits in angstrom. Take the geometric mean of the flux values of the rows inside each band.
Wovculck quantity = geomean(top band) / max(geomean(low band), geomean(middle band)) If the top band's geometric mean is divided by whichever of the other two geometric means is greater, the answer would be 1.01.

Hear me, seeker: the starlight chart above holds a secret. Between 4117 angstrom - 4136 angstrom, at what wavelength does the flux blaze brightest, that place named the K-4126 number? 4126.98 angstrom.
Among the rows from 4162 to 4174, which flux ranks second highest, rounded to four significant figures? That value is 7.936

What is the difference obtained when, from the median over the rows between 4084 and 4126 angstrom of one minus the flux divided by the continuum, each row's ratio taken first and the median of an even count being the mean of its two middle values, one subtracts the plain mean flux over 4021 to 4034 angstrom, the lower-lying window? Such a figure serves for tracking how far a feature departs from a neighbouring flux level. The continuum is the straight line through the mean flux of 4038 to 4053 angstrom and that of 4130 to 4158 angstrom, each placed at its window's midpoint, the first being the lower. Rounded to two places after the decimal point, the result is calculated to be -6.95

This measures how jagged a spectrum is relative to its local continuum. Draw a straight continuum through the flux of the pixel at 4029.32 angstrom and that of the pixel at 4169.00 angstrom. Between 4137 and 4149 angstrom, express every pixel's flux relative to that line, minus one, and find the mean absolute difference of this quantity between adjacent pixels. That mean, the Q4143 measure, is 0.069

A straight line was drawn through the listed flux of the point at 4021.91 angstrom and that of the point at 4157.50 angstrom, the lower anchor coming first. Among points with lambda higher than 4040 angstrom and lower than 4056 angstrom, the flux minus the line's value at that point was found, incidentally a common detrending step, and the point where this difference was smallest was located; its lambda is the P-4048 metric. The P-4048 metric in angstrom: 4046.06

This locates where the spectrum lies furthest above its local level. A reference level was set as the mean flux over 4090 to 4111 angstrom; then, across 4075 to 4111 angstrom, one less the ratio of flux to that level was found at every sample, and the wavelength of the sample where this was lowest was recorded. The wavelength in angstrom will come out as 4091.02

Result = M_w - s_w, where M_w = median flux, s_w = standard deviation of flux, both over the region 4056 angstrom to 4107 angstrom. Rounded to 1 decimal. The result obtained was 6.2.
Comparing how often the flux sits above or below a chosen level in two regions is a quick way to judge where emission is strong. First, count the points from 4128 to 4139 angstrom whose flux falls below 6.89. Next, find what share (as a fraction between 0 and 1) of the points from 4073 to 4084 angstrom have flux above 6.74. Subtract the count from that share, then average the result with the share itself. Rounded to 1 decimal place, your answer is -1.3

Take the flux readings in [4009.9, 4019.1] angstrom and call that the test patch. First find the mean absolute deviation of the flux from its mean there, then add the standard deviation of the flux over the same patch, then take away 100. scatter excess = -99.3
